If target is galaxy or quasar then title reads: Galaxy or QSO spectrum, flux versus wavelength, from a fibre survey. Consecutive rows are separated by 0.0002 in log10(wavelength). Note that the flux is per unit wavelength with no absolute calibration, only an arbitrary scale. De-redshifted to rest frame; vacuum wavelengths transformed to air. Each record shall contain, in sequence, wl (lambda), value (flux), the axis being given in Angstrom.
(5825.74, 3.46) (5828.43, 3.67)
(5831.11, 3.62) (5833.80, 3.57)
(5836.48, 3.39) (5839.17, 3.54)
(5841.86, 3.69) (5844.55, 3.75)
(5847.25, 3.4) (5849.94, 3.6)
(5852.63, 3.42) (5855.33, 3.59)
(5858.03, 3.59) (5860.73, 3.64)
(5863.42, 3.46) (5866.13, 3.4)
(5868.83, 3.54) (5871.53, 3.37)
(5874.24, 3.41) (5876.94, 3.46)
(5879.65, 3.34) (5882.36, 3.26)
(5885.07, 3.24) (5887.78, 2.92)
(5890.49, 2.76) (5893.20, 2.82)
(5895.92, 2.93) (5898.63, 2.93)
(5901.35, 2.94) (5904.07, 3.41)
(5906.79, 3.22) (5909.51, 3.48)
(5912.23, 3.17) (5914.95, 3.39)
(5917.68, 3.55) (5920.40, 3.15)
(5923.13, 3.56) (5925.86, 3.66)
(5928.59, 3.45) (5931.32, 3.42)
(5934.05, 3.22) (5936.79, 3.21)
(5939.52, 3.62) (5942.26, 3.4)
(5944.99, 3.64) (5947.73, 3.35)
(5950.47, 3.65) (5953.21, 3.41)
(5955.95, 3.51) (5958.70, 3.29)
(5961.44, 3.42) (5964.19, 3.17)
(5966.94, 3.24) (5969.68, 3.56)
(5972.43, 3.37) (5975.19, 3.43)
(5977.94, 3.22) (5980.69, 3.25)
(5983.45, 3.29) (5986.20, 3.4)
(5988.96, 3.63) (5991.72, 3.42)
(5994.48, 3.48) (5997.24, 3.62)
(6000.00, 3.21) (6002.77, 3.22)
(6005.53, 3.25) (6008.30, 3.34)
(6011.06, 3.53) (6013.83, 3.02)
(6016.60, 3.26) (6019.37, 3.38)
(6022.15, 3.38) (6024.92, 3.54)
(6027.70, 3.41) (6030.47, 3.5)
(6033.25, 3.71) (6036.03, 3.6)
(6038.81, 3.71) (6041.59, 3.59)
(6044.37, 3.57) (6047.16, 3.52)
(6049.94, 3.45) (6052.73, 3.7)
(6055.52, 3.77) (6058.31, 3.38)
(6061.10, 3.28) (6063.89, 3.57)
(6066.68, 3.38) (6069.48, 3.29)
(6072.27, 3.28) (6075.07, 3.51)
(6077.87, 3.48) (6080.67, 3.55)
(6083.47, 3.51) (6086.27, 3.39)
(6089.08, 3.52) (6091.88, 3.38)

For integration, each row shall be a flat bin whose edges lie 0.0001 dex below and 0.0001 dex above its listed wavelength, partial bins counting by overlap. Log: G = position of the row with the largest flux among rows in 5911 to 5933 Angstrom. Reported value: 5925.86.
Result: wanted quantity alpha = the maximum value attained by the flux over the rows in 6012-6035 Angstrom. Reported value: 3.71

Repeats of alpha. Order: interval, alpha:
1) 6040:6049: 3.59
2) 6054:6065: 3.77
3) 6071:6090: 3.55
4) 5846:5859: 3.6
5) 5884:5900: 3.24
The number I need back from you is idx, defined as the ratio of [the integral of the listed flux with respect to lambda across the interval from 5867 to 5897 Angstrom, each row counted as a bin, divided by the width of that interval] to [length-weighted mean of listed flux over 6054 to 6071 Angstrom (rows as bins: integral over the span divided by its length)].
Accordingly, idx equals 0.93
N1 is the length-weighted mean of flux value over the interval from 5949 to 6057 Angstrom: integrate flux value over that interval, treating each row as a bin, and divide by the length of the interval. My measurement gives 3.44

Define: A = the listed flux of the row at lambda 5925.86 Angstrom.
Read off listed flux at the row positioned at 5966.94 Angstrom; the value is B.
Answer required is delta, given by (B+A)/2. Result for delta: 3.45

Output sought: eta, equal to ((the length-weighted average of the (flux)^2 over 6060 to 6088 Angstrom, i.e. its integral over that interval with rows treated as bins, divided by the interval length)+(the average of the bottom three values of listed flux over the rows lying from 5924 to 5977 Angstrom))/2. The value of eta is 7.48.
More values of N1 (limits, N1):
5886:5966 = 3.30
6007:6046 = 3.47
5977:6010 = 3.37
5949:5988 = 3.37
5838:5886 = 3.48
